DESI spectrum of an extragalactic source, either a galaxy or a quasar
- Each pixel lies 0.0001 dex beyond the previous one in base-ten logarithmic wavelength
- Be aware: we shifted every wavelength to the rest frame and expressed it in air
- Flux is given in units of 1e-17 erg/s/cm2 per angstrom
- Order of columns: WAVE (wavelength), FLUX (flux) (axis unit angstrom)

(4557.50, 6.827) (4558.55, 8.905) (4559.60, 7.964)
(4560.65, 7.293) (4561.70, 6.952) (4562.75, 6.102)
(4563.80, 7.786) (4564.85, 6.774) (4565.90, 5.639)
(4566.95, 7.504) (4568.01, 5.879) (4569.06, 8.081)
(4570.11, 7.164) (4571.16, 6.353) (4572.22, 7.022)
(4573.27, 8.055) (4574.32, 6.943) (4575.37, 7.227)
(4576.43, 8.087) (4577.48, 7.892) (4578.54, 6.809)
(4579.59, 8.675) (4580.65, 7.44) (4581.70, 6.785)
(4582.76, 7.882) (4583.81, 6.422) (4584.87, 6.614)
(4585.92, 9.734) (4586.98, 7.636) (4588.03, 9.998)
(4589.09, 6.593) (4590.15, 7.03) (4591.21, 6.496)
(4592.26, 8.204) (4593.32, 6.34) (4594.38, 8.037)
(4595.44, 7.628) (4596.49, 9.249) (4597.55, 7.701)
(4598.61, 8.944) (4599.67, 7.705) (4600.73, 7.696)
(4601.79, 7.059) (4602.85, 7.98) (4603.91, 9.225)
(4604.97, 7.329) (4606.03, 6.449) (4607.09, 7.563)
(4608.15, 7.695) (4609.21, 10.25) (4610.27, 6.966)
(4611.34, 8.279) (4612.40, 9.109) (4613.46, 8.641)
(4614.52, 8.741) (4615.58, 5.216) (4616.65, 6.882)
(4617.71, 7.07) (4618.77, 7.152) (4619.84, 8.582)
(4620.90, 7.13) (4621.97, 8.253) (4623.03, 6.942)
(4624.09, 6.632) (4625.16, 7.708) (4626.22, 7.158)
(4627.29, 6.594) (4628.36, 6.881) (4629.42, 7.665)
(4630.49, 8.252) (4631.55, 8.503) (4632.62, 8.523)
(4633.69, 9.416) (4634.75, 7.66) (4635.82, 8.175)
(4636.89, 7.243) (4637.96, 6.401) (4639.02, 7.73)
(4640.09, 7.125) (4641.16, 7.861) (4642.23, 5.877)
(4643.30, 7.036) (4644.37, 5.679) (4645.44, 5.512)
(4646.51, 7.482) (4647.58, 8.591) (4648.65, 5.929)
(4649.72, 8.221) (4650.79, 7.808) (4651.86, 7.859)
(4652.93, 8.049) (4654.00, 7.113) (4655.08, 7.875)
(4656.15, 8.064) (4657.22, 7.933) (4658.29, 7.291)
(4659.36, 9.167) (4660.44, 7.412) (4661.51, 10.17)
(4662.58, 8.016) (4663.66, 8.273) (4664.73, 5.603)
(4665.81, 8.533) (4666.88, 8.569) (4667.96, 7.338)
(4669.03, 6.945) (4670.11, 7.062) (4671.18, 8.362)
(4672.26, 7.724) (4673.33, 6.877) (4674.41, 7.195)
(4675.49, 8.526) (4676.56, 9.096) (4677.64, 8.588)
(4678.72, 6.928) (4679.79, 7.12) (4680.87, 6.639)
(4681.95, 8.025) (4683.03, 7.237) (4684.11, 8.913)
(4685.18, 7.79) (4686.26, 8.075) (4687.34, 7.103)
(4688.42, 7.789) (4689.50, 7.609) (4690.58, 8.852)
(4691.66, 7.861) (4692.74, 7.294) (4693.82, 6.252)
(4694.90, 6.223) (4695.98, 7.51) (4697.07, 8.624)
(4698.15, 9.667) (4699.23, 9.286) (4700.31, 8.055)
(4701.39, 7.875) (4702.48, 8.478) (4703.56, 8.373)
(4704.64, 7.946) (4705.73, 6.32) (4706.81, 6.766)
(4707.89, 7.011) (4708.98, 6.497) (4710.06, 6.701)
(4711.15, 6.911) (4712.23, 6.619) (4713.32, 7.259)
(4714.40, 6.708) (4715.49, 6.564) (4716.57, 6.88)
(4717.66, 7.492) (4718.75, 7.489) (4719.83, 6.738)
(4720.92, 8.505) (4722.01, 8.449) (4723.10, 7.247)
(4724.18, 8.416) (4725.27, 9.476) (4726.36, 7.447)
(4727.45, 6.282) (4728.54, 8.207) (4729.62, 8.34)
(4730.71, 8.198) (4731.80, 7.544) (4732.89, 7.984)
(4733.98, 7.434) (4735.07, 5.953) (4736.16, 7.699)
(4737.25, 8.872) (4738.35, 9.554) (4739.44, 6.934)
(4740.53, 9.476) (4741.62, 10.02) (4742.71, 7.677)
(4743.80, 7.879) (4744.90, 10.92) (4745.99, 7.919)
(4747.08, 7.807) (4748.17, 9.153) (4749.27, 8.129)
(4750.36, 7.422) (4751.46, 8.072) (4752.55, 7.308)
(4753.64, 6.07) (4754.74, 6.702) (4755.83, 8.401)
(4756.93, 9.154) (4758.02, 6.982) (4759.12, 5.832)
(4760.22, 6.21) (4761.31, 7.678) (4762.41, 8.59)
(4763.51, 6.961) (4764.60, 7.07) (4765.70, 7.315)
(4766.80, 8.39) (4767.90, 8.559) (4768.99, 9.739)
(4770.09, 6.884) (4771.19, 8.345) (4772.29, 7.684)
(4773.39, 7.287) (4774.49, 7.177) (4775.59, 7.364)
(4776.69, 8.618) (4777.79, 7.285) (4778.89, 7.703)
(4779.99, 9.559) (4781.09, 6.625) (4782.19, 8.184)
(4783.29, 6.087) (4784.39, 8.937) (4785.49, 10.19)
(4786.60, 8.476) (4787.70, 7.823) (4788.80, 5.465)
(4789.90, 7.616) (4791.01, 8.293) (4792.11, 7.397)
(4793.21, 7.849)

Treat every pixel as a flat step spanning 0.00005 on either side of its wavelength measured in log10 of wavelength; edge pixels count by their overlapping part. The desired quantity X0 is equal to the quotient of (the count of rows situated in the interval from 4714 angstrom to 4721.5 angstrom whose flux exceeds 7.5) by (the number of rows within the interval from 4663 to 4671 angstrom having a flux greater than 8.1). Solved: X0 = 0.3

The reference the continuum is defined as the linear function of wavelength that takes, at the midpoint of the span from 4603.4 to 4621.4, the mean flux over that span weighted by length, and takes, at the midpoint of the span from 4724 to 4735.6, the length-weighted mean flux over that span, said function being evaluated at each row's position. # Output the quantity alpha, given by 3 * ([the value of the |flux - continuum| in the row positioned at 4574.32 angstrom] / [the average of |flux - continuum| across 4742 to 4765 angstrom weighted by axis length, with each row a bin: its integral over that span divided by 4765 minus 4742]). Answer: 3.0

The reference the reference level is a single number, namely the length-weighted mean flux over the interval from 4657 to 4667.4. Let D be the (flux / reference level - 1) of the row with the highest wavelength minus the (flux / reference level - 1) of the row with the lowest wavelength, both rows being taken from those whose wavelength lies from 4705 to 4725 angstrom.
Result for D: 0.26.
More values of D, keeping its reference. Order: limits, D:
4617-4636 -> 0.14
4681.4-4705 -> -0.01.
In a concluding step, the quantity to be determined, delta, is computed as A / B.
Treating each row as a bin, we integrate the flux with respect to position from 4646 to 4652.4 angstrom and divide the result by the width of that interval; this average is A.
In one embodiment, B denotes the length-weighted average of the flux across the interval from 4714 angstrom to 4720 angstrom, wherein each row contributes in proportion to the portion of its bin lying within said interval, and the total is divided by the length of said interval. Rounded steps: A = 7.65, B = 7.0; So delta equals 1.09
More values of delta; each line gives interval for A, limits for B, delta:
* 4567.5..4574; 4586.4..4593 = 0.93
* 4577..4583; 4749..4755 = 1.04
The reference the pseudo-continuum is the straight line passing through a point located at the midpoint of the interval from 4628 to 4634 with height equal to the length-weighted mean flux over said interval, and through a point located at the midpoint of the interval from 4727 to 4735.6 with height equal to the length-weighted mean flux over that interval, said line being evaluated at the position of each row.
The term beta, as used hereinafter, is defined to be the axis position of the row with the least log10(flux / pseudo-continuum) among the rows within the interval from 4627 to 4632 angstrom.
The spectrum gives 4627.29 angstrom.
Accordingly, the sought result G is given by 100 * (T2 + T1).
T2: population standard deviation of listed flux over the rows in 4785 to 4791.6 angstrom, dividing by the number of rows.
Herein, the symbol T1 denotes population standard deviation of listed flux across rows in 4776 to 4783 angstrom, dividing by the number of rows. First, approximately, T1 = 0.94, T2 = 1.4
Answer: 234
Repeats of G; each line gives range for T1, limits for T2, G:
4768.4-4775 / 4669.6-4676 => 160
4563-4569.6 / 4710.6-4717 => 116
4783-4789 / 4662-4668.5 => 266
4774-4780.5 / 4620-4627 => 140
